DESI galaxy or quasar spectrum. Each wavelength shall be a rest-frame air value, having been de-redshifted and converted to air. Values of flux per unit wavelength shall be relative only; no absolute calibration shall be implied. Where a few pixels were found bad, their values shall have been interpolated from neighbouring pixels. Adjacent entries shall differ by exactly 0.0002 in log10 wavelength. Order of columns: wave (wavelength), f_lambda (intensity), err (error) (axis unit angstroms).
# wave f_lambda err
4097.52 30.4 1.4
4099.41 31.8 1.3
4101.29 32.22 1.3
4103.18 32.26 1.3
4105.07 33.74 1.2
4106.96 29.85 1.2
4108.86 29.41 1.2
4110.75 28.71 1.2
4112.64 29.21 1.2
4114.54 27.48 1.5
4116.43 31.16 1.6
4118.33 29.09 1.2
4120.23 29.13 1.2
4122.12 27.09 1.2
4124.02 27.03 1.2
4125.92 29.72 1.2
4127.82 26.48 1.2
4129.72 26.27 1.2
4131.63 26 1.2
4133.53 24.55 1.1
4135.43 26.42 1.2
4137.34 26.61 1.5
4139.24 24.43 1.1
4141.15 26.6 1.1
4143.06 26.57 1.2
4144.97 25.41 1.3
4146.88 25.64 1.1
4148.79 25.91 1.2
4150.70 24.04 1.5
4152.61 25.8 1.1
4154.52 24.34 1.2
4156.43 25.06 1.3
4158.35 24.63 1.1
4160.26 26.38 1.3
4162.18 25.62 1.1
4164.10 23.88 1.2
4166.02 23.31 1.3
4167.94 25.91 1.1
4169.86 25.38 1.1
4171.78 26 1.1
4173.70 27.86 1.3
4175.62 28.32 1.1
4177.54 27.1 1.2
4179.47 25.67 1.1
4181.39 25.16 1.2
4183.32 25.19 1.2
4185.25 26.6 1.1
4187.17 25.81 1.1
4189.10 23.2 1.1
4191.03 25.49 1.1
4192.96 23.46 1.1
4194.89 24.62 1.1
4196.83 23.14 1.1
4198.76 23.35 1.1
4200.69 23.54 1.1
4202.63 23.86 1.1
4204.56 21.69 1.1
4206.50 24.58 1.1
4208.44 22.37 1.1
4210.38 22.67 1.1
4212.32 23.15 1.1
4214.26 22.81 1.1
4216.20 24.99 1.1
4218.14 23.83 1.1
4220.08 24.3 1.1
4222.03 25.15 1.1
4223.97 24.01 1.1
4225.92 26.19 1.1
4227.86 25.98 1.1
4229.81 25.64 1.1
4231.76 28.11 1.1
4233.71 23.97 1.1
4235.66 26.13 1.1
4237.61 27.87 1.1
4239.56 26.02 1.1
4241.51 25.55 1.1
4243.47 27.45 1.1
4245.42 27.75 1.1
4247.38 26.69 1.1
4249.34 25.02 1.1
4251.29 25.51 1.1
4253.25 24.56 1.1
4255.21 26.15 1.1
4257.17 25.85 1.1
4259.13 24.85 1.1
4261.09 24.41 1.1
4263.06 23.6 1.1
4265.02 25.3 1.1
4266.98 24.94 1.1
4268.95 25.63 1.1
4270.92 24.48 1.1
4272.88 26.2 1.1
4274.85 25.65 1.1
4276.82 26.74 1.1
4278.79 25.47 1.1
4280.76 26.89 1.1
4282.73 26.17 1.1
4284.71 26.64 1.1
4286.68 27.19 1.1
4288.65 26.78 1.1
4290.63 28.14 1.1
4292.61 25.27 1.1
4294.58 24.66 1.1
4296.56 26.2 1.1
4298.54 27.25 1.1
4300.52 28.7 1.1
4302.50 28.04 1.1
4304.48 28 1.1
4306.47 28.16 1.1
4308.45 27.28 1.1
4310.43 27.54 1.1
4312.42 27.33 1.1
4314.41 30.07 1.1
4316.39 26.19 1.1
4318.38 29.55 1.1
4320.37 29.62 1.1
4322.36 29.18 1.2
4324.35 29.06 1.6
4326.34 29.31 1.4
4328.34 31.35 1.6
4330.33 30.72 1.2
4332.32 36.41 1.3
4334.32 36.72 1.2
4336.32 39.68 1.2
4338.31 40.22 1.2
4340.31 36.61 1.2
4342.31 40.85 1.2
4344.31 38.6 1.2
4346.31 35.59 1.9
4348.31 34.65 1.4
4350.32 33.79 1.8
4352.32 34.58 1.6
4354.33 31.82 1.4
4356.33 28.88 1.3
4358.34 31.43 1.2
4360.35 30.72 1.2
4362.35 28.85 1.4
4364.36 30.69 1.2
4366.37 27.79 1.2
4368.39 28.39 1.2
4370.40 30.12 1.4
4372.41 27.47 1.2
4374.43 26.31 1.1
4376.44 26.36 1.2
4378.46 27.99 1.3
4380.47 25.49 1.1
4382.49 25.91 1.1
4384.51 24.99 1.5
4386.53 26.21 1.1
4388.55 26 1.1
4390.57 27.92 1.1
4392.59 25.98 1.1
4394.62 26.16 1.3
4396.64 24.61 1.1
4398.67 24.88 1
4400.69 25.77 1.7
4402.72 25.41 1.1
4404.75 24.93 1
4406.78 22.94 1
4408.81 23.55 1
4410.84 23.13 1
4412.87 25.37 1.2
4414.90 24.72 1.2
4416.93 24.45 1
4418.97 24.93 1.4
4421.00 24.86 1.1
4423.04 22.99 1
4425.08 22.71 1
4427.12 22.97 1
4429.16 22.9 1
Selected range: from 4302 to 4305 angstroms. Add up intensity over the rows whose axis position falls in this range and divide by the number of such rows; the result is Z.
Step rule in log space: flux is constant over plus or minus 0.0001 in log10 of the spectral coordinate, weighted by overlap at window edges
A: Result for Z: 28.0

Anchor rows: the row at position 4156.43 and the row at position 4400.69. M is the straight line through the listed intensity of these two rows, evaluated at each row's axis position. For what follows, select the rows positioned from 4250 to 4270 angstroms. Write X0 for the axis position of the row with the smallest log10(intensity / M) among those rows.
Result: 4263.06 angstroms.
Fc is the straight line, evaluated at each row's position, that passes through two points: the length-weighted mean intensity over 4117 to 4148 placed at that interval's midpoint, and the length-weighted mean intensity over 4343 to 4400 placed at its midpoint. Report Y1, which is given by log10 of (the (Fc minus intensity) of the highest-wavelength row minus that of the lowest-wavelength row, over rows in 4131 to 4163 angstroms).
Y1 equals -0.2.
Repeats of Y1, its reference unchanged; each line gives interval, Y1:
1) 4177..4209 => 0.7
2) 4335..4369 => 1.1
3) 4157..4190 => 0.2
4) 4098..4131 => 0.8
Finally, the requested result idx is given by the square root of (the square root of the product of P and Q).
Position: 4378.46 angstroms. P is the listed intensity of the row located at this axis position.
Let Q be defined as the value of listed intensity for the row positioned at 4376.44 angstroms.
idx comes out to 5.21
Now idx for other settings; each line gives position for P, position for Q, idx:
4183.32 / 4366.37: 5.14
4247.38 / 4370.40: 5.32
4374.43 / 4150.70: 5.01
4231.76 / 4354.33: 5.47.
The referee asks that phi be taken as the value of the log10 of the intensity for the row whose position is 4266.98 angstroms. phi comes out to 1.40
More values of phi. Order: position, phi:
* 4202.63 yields 1.38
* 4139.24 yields 1.39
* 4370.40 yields 1.48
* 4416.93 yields 1.39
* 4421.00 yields 1.40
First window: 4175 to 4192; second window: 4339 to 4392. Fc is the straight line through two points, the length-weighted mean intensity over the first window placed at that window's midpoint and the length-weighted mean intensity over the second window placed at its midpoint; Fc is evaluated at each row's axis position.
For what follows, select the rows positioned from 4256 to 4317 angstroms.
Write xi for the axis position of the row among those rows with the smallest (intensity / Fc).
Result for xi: 4263.06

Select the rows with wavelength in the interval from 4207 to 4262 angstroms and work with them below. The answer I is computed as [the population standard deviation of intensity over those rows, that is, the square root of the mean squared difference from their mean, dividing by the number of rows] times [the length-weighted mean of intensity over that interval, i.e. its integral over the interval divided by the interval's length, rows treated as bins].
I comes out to 39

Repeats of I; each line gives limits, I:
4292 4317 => 38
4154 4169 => 24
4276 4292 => 19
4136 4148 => 21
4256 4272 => 17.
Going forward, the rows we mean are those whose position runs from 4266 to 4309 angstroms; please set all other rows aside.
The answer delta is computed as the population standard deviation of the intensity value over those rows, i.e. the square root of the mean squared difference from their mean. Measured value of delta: 1.2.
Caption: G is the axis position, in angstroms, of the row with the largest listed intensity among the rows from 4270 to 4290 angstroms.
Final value 4286.68 angstroms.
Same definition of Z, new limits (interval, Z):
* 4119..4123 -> 28.1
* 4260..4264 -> 24.0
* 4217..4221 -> 24.1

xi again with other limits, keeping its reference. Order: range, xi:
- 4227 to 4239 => 4233.71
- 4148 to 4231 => 4204.56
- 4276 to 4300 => 4294.58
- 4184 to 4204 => 4196.83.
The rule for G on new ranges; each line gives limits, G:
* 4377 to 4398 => 4378.46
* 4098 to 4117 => 4105.07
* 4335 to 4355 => 4342.31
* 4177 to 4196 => 4177.54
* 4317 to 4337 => 4336.32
